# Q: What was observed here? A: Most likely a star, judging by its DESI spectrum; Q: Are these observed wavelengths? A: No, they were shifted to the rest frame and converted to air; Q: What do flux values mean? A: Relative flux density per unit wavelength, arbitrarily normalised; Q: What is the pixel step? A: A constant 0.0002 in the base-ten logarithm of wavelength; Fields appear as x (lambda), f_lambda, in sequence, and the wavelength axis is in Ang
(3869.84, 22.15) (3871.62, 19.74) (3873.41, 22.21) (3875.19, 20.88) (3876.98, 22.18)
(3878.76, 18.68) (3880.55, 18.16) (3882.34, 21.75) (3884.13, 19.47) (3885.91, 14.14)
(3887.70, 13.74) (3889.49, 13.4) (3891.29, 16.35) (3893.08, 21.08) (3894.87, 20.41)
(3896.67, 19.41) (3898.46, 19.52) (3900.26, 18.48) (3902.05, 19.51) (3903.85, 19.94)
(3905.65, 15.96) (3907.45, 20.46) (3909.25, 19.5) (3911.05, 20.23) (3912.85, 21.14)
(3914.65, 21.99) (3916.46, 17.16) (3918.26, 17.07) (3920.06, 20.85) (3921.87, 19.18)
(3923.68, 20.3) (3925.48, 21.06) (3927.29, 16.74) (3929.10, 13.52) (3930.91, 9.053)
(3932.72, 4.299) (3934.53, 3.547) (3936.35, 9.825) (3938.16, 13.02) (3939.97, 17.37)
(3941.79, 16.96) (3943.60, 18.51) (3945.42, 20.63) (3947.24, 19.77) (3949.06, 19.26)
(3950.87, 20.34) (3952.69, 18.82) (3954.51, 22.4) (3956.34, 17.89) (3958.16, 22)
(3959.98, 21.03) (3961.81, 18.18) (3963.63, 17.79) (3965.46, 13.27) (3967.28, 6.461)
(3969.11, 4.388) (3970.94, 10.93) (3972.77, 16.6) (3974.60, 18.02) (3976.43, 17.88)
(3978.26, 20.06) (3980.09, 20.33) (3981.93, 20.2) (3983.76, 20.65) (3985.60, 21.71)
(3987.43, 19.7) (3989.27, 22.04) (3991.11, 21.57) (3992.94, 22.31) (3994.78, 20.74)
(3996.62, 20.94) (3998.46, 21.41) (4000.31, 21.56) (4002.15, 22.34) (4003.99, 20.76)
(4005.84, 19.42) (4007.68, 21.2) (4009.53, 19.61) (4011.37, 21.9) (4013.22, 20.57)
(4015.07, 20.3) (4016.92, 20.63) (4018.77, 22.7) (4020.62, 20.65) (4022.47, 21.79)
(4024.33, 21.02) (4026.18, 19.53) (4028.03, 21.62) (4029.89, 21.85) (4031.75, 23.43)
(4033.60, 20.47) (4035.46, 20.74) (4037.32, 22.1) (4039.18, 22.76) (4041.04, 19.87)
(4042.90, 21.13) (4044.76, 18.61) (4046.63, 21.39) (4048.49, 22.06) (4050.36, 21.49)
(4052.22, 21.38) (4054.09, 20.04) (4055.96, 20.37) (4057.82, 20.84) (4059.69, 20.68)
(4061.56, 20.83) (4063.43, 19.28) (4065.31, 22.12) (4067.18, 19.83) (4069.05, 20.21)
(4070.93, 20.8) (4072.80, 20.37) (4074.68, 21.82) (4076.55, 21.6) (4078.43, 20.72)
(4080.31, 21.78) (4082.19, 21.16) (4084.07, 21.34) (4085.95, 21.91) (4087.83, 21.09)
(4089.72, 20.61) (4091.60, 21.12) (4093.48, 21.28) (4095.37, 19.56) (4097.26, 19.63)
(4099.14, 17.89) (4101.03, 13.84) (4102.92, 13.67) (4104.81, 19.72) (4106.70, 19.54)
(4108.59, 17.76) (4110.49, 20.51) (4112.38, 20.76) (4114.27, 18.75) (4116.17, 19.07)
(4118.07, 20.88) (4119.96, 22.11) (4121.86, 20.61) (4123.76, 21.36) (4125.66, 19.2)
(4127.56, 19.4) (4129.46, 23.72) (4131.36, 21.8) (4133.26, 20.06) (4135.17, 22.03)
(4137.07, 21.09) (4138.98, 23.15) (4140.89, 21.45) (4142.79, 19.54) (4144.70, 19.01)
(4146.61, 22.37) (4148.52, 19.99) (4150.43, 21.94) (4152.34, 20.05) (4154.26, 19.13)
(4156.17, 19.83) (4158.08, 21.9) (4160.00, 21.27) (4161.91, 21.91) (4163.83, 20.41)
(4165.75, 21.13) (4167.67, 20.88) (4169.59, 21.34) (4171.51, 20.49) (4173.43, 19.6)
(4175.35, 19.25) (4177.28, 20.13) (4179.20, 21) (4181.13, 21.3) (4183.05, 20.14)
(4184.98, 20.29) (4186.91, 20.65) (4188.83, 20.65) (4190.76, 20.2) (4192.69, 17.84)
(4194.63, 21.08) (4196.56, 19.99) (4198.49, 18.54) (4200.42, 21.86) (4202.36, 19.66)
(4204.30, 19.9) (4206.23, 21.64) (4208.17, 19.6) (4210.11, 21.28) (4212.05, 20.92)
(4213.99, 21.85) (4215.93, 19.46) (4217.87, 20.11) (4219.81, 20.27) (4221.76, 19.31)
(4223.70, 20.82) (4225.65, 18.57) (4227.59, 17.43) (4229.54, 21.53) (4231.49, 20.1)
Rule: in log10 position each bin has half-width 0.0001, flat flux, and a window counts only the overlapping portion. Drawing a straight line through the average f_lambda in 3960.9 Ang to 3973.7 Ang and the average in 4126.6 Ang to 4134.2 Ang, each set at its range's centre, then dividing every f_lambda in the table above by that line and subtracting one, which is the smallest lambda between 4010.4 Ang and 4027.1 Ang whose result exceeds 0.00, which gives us 4011.37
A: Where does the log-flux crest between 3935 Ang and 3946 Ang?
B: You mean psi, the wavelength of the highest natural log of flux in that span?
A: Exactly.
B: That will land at 3945.42 Ang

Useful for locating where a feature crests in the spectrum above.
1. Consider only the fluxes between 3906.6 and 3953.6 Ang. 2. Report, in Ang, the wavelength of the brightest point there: 3914.65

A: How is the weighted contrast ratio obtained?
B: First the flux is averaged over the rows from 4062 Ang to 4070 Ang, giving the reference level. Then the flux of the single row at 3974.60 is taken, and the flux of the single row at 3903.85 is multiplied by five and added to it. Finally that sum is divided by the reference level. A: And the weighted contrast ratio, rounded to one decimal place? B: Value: 5.8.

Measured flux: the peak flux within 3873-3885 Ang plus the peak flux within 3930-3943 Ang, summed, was 39.6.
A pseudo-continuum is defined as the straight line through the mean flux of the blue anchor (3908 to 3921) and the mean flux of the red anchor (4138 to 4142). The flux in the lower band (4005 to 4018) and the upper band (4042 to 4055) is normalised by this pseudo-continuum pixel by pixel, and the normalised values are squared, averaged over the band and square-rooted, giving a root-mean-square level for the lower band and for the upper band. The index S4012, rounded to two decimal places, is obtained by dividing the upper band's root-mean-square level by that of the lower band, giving 1.00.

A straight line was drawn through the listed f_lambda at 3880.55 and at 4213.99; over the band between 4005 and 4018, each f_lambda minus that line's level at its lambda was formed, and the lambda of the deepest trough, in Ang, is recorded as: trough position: 4005.84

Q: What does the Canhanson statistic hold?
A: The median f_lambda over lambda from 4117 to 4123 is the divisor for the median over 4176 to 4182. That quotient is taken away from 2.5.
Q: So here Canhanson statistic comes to 1.49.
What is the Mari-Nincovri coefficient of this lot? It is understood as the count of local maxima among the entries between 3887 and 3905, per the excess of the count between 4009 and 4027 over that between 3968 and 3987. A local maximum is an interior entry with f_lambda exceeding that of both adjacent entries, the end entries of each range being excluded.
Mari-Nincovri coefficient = 2.0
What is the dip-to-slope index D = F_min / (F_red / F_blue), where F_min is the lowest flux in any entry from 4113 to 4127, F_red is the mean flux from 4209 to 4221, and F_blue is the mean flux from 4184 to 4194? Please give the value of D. 18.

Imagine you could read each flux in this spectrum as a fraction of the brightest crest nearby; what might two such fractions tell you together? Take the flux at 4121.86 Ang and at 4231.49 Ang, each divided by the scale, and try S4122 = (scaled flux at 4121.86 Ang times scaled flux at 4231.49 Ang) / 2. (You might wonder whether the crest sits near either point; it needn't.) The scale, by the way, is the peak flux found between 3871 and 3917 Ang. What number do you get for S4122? 0.420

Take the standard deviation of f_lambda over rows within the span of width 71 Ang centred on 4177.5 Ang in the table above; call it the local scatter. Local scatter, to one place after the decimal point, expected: 1.0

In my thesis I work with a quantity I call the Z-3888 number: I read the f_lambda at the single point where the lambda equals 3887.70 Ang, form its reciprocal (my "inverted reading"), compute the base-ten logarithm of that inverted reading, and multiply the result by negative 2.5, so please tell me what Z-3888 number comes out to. 2.84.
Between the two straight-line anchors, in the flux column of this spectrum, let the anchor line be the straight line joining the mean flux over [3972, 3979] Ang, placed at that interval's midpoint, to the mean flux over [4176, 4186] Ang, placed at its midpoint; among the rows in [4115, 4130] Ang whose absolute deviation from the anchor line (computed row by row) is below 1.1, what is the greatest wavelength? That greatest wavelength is 4127.56 Ang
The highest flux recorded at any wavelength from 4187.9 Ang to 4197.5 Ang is 21.08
